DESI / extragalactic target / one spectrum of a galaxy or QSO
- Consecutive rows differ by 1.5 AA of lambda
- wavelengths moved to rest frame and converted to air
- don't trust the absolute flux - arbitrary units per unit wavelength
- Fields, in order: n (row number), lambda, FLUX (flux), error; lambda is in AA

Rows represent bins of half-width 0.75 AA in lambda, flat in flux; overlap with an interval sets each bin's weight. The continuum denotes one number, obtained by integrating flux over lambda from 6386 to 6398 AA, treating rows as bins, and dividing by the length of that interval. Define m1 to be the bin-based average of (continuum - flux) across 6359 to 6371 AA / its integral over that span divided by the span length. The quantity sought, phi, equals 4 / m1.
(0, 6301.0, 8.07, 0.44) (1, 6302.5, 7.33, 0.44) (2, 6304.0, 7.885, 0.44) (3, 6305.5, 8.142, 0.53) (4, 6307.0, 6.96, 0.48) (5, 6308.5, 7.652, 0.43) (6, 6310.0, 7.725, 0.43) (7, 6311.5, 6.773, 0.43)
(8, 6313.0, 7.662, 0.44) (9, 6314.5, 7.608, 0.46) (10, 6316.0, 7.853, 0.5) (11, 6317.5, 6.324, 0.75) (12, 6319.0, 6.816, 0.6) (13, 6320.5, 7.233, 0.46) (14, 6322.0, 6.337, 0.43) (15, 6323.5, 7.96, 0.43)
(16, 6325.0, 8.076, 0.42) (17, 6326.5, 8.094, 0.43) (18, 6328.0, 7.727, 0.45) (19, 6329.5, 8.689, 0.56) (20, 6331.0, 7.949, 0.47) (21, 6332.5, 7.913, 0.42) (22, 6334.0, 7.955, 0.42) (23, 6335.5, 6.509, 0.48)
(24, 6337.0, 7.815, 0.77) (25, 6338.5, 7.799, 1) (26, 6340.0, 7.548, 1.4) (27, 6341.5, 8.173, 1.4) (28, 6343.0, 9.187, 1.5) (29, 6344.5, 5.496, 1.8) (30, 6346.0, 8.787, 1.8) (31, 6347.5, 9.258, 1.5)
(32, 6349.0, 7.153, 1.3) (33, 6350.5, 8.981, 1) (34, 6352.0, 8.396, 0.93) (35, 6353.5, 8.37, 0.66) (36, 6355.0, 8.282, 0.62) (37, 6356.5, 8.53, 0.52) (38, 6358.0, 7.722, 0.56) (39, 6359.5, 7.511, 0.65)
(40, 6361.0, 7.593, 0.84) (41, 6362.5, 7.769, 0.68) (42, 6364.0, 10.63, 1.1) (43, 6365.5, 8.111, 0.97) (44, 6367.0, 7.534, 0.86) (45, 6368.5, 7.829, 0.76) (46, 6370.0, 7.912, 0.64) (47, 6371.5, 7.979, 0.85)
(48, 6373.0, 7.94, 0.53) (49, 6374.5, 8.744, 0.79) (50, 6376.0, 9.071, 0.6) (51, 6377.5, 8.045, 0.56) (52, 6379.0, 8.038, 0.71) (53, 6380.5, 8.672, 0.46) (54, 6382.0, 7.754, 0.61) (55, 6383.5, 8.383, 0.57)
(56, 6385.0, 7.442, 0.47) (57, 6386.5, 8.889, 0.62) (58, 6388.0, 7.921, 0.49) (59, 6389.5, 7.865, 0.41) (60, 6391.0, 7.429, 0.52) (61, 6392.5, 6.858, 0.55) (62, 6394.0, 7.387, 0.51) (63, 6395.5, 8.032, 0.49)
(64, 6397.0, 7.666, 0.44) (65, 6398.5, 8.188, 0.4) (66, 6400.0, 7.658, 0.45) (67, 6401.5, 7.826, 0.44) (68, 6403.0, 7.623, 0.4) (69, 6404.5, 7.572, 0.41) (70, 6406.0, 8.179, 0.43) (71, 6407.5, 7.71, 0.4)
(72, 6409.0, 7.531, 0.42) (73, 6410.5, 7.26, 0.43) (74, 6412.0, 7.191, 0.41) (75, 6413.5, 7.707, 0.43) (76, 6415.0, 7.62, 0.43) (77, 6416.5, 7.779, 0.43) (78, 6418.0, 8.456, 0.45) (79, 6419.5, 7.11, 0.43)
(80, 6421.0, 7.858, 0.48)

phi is -11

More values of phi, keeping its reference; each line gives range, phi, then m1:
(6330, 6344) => -39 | -0.10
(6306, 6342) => 21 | 0.19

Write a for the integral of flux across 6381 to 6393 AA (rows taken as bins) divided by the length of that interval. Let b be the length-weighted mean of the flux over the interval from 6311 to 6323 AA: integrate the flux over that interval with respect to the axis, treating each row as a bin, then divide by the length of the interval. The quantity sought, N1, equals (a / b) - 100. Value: -98.9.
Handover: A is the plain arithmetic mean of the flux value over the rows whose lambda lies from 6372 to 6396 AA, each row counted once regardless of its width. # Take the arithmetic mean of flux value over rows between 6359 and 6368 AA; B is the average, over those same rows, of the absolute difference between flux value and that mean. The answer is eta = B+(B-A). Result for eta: -6.4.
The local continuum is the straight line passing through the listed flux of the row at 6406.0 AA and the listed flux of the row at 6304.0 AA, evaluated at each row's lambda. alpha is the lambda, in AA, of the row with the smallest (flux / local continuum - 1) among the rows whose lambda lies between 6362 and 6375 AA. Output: 6367.0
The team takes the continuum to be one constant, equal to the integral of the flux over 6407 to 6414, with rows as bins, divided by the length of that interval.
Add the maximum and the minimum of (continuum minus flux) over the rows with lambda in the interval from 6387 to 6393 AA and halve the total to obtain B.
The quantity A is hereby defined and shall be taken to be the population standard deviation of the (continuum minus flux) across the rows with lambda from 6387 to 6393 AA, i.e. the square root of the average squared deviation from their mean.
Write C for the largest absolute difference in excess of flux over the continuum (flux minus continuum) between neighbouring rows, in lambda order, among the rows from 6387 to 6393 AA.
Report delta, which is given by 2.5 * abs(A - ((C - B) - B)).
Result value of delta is 0.0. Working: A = 0.43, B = 0.07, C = 0.6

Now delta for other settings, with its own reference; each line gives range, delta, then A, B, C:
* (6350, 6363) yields 4.8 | 0.47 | -0.78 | 0.8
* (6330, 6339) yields 1.2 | 0.52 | 0.23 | 1.4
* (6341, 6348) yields 5.3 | 1.40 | 0.09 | 3.7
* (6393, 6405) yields 2.6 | 0.24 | -0.32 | 0.6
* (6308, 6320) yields 0.6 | 0.54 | 0.37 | 1.5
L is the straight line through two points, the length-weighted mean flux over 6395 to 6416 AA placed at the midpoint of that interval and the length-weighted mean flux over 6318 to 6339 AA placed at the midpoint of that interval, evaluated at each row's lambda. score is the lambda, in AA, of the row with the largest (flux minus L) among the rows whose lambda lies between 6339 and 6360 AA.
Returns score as 6347.5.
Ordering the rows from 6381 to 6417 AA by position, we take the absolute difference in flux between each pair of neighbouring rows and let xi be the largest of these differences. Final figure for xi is 1.4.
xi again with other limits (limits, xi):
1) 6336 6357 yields 3.7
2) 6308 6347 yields 3.7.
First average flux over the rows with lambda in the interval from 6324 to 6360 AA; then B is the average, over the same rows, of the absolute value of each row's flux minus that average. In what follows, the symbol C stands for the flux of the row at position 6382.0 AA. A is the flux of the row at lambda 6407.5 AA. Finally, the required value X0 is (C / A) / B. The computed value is 1.8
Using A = 7.71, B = 0.57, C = 7.754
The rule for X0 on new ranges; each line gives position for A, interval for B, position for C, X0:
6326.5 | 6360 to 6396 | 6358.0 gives 1.9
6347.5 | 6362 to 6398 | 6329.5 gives 1.9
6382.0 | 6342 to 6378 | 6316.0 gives 1.5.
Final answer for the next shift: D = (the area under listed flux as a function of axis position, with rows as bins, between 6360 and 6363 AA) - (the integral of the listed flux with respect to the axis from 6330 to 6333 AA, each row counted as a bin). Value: -1.0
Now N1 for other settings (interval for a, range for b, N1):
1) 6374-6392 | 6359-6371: -99.0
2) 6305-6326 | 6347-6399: -99.1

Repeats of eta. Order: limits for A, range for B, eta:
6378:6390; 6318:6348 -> -6.8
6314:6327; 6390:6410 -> -6.9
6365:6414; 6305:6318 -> -6.9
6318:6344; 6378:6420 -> -7.1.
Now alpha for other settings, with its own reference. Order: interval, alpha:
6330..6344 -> 6335.5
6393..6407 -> 6394.0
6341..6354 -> 6344.5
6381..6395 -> 6392.5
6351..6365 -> 6359.5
